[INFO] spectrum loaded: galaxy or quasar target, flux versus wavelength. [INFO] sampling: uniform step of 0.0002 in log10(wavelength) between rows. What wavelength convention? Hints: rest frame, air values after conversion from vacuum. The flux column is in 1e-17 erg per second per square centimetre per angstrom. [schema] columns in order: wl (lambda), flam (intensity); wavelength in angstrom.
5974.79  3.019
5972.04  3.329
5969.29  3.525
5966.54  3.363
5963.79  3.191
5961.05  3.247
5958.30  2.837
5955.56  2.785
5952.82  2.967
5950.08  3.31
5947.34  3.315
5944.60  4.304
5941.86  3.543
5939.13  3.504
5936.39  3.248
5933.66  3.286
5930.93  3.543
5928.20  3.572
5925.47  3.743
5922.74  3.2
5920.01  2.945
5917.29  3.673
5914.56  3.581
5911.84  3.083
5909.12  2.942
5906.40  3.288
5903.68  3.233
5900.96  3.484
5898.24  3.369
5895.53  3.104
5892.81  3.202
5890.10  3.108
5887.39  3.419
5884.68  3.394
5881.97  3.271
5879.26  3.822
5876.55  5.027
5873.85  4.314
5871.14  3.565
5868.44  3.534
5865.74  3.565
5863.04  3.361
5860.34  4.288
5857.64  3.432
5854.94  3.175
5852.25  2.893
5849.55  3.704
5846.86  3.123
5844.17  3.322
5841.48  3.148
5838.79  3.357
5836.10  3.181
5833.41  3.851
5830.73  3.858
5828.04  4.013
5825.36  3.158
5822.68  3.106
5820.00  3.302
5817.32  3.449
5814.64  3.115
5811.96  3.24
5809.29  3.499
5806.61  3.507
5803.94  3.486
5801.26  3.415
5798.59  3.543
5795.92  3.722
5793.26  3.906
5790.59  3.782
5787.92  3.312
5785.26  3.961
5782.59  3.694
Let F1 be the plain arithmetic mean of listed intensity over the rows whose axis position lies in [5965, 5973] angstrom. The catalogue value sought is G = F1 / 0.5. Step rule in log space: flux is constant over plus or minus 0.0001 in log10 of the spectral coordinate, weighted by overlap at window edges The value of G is 6.8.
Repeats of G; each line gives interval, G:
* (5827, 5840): 7.3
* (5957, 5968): 6.3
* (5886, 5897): 6.4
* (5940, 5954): 7.0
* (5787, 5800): 7.3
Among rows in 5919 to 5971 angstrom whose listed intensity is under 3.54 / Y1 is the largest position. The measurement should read 5969.29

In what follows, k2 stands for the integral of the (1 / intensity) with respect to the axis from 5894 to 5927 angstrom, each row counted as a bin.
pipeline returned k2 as 10.0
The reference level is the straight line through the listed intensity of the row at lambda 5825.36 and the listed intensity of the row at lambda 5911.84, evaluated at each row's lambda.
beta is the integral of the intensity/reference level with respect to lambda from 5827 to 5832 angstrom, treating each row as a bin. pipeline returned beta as 6 angstrom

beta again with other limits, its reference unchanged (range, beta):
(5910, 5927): 19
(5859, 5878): 24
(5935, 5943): 9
